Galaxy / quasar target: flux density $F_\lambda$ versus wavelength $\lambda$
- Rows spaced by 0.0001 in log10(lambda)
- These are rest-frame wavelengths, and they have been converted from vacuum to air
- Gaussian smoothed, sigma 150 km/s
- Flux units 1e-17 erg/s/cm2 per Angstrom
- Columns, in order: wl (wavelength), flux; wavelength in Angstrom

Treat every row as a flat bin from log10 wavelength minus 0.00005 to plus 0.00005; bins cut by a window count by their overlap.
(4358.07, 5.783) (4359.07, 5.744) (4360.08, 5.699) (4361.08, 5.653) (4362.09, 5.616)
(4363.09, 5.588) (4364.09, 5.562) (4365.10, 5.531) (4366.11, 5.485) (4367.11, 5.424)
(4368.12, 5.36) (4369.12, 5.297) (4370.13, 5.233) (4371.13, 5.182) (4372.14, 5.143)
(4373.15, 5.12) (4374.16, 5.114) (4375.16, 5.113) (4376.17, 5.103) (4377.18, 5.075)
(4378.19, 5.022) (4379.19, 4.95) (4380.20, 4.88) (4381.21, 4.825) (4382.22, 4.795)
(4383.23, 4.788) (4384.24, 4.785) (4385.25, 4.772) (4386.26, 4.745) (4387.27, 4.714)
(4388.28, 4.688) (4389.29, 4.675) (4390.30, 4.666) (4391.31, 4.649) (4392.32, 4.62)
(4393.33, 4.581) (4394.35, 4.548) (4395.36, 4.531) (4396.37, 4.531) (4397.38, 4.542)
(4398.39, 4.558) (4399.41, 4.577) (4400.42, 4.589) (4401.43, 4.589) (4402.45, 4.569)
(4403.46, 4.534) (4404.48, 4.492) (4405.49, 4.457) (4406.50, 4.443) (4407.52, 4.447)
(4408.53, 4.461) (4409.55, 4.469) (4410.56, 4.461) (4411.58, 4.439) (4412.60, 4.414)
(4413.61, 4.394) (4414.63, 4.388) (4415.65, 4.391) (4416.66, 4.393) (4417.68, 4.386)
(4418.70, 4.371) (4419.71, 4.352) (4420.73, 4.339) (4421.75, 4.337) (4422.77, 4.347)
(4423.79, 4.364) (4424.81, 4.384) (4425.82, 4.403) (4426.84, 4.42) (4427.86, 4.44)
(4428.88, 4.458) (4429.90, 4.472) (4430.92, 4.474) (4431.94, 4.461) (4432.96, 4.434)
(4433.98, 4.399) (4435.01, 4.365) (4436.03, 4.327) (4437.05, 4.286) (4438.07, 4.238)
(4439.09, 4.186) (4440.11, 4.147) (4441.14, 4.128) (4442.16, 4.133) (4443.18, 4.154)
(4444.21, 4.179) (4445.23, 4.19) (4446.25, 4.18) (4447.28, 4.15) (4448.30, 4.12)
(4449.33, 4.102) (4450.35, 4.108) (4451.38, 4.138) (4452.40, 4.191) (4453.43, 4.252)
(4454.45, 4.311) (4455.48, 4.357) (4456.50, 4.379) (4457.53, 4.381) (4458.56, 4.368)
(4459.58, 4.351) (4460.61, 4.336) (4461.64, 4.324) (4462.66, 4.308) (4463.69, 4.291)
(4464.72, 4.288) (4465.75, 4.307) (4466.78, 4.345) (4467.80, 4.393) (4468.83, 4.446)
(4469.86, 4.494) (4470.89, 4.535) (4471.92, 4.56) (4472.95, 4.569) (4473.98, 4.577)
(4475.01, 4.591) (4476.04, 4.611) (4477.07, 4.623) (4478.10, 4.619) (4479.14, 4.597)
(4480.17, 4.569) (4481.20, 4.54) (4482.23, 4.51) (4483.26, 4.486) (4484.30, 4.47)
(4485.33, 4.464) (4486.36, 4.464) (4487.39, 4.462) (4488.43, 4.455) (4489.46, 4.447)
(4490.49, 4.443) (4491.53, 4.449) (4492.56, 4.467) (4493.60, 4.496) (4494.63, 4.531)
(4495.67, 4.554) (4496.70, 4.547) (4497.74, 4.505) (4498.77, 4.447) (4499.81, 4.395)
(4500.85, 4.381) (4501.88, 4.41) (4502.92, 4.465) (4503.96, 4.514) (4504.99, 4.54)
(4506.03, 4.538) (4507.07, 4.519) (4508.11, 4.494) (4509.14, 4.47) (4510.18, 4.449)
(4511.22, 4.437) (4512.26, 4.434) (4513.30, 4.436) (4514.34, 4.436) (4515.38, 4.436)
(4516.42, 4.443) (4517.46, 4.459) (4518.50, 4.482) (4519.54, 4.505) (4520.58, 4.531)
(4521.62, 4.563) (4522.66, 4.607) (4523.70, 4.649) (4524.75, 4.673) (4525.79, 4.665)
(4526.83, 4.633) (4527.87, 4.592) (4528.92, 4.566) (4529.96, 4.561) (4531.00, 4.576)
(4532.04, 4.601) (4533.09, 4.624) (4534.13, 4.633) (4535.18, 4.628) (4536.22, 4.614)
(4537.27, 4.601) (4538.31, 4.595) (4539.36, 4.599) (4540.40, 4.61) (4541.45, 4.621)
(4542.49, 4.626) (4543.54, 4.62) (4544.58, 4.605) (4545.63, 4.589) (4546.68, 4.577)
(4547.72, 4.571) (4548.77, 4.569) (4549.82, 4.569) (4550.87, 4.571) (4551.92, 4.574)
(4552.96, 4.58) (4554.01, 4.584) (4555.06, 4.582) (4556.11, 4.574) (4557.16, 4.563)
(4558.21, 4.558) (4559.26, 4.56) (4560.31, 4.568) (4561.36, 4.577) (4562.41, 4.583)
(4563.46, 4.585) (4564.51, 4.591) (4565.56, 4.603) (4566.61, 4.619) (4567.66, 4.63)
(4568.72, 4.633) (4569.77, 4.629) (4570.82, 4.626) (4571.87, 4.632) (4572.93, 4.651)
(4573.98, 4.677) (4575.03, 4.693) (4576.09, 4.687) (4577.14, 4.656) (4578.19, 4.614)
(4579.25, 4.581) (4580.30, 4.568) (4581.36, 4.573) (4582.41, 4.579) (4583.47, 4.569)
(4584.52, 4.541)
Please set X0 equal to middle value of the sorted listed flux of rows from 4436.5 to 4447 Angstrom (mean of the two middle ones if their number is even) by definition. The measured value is 4.18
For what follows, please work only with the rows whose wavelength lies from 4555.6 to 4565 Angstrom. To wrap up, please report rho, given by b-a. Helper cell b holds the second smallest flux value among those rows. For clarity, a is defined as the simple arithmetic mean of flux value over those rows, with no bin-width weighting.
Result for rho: -0.013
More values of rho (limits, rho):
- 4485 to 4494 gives -0.014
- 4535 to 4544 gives -0.014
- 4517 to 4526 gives -0.088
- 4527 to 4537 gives -0.033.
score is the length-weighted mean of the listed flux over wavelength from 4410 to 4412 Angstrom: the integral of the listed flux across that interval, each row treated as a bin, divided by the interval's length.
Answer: 4.45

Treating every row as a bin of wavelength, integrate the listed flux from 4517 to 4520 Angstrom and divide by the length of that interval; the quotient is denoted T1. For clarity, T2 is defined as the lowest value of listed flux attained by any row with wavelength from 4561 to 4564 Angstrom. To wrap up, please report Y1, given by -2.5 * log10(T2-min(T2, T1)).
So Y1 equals 2.57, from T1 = 4.48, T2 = 4.577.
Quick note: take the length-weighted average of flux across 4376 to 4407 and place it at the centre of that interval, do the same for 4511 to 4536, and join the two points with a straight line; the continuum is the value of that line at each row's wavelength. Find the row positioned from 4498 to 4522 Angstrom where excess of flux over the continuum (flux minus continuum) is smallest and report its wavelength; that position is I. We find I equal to 4500.85 Angstrom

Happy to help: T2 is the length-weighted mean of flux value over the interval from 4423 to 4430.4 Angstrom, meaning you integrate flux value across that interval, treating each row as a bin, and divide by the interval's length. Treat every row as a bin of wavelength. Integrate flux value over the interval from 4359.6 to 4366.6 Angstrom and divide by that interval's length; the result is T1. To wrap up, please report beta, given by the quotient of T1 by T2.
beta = 1.26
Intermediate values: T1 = 5.59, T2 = 4.42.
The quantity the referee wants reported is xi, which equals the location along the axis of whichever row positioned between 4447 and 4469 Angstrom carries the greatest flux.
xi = 4468.83 Angstrom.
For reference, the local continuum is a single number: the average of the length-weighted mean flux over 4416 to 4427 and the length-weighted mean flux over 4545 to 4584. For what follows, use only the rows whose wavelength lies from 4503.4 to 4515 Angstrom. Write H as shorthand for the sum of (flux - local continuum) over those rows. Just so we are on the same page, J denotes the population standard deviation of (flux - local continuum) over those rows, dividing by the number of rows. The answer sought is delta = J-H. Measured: 0.1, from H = -0.1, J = 0.041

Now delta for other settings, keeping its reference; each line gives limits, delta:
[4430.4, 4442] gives 2.0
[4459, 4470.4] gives 1.5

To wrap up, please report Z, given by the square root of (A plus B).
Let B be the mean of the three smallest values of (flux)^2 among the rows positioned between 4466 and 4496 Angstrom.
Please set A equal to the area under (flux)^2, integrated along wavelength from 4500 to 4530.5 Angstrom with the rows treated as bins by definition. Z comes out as 25.3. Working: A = 621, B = 19.31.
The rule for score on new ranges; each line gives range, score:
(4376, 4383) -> 4.94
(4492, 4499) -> 4.51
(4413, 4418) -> 4.39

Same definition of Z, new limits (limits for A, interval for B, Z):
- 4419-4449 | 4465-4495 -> 24.0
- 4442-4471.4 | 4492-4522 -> 23.6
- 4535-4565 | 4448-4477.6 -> 25.5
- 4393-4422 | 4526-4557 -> 24.5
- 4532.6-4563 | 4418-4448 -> 25.6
